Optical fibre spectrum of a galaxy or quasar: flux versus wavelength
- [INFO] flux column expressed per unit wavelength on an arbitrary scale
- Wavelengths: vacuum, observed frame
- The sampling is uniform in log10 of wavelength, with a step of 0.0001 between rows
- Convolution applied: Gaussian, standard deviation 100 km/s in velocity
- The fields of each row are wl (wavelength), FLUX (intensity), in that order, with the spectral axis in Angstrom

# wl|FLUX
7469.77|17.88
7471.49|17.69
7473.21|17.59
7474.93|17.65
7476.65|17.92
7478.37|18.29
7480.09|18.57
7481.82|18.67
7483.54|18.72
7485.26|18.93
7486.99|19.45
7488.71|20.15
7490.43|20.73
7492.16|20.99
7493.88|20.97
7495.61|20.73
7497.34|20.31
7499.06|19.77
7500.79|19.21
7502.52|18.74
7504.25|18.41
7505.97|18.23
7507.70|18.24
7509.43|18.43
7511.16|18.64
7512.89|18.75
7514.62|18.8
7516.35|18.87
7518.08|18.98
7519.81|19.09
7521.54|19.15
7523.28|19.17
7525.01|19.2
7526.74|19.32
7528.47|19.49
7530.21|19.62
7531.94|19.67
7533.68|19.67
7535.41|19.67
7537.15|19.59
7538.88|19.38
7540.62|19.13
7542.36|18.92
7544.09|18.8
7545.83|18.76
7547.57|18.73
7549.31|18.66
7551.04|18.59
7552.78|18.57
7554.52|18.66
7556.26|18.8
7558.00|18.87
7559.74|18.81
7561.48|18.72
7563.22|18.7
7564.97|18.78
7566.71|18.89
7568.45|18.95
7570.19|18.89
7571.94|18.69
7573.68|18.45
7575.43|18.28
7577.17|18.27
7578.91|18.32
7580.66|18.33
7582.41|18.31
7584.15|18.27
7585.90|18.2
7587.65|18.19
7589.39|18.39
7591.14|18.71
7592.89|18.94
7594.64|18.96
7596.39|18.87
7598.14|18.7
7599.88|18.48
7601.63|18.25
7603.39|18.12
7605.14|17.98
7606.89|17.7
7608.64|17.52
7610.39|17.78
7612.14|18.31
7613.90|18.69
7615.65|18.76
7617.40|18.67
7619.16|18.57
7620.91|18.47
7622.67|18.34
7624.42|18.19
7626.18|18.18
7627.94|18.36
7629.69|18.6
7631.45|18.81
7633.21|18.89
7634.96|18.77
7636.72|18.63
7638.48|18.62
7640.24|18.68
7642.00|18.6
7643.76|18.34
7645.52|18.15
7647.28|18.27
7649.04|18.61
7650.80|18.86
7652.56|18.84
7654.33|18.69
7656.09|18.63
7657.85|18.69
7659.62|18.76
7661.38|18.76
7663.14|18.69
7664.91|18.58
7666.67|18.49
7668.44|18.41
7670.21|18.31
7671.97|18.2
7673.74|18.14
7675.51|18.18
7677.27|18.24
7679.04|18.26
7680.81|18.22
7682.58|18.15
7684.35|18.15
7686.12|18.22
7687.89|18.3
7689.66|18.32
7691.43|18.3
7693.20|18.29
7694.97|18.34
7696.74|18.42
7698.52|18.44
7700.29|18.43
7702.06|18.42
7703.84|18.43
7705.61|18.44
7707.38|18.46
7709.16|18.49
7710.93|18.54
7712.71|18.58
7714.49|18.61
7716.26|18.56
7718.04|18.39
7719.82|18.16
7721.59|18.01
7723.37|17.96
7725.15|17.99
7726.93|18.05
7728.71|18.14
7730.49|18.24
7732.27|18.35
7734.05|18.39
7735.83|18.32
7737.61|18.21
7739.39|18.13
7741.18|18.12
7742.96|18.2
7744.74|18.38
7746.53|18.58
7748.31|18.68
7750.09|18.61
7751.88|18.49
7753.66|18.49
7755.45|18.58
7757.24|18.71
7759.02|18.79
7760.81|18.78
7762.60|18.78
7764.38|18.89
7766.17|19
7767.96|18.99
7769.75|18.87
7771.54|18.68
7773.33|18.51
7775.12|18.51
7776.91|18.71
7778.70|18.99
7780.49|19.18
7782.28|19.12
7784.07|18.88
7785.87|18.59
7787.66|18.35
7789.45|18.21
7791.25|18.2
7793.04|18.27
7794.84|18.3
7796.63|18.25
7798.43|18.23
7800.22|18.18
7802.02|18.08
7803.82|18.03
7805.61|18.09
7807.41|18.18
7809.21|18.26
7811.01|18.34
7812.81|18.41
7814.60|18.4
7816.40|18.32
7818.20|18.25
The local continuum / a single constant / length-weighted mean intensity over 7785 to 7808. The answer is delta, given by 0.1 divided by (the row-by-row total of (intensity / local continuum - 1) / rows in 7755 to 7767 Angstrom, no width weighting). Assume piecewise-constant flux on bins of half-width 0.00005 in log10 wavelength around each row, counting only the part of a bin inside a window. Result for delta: 0.47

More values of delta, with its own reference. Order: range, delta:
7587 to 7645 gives 0.24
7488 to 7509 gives 0.10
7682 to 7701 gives 2.20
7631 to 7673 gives 0.21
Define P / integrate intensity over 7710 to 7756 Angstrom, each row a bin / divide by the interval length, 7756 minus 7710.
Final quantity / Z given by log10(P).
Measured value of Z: 1.26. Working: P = 18.3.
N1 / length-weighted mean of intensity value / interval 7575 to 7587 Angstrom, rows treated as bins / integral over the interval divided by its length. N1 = 18.3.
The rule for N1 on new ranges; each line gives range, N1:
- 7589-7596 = 18.8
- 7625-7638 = 18.6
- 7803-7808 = 18.1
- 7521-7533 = 19.4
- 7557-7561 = 18.8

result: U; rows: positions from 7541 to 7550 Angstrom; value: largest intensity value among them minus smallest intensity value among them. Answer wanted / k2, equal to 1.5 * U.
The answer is 0.39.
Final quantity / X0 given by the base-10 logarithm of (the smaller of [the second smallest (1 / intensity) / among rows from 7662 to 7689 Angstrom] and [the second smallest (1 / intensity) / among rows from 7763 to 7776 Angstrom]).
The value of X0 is -1.279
